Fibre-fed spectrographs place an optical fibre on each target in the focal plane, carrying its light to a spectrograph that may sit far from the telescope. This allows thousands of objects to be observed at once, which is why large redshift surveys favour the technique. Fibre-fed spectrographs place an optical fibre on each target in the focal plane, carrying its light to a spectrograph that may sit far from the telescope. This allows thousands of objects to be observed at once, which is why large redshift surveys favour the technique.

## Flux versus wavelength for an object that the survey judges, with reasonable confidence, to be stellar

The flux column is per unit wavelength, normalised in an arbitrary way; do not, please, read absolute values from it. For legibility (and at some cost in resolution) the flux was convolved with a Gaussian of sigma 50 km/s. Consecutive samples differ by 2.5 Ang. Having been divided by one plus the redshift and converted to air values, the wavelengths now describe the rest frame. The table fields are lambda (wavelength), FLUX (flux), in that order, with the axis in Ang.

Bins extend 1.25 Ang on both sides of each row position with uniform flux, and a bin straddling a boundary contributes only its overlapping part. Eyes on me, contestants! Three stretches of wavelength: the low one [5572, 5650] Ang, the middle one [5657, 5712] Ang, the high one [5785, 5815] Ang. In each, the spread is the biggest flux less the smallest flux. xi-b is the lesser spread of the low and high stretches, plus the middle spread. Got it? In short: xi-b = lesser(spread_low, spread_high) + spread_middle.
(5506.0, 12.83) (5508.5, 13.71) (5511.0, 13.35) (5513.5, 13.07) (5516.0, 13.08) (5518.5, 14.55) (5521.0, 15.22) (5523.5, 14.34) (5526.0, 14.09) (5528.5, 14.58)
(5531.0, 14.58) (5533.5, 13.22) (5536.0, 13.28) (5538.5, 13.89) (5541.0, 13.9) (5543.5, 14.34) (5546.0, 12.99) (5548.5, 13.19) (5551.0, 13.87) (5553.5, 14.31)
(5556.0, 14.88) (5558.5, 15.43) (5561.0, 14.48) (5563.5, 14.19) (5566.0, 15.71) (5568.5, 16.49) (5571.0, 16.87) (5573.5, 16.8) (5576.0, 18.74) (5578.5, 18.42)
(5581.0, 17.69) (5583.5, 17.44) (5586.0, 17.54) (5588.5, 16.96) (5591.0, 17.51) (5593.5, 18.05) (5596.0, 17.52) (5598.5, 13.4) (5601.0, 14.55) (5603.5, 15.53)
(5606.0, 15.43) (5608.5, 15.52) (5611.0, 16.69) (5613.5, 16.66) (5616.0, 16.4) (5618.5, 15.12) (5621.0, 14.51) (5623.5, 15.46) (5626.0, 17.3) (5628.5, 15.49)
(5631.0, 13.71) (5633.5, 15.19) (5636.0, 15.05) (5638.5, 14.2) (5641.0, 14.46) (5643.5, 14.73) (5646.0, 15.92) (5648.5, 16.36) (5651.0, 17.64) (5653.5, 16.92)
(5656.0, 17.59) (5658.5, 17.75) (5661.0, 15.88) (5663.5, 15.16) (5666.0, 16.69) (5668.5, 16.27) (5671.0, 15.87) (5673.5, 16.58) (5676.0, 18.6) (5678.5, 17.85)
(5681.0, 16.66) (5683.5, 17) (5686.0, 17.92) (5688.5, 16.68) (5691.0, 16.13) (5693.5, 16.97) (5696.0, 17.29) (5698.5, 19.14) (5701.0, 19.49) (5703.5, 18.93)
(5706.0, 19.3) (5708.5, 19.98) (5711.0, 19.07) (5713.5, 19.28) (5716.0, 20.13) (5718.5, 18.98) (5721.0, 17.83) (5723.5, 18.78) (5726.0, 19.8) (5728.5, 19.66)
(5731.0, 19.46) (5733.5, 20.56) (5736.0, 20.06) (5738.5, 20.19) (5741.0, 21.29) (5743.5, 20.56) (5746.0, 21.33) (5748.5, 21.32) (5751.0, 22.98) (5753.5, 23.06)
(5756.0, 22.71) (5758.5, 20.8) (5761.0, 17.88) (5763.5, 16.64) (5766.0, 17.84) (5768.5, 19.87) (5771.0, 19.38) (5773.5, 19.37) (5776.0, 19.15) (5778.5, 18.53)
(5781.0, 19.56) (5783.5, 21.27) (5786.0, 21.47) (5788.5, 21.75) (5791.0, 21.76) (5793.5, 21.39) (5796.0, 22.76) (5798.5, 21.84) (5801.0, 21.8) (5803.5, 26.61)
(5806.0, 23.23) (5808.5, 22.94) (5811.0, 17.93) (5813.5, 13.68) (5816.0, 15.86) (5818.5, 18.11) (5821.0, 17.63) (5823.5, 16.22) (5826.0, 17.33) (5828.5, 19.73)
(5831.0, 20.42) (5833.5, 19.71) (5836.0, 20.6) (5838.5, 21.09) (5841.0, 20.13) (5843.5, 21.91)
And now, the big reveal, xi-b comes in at 10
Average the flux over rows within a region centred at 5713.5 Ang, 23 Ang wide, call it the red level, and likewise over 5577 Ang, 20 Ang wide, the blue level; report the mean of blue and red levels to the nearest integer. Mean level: 18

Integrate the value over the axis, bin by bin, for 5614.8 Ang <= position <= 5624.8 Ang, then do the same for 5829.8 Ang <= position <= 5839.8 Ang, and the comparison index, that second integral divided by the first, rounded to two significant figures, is 1.3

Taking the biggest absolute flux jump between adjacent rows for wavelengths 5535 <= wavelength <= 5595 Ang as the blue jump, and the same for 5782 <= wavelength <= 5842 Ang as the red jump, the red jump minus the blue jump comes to 3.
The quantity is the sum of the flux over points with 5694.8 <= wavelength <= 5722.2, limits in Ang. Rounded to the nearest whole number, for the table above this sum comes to 209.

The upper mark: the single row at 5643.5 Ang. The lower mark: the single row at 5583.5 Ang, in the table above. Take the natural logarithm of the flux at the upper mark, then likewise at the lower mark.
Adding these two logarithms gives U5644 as 5.55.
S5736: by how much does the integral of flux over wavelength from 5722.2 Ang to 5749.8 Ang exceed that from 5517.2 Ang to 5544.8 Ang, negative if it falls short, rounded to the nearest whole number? 168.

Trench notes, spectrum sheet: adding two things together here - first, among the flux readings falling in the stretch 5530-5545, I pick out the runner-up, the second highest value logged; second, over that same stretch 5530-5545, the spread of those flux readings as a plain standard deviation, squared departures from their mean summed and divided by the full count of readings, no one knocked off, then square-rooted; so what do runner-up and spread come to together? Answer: 15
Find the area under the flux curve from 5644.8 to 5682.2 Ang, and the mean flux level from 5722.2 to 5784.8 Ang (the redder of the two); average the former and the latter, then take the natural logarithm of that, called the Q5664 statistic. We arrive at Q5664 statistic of 5.8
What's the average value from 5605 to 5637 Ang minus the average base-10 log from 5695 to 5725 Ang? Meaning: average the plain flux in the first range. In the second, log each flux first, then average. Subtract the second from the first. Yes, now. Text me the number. 14.3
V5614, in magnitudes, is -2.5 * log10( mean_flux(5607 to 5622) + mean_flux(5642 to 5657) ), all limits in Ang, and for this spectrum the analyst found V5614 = -3.77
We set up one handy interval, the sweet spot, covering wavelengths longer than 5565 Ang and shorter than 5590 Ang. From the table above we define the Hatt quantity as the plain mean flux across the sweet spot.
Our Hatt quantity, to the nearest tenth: 17.3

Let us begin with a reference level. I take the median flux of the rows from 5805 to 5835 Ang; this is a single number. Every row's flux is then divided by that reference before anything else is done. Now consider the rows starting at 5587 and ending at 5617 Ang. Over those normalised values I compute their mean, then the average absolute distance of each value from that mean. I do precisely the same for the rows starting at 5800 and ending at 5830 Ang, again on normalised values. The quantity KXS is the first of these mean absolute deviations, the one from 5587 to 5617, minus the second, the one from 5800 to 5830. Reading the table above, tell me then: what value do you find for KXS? -0.107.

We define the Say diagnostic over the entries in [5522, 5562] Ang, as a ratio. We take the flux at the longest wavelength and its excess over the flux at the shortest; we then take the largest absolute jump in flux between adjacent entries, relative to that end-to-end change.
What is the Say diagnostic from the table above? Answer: 10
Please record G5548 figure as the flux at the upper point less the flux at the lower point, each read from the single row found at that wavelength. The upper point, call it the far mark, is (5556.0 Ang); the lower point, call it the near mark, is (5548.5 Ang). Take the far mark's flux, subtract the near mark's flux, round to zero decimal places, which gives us 2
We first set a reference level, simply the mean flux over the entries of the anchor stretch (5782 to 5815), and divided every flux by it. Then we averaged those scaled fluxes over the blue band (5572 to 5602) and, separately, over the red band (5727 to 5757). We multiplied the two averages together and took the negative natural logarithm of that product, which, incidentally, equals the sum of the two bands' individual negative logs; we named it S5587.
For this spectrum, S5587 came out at 0.24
